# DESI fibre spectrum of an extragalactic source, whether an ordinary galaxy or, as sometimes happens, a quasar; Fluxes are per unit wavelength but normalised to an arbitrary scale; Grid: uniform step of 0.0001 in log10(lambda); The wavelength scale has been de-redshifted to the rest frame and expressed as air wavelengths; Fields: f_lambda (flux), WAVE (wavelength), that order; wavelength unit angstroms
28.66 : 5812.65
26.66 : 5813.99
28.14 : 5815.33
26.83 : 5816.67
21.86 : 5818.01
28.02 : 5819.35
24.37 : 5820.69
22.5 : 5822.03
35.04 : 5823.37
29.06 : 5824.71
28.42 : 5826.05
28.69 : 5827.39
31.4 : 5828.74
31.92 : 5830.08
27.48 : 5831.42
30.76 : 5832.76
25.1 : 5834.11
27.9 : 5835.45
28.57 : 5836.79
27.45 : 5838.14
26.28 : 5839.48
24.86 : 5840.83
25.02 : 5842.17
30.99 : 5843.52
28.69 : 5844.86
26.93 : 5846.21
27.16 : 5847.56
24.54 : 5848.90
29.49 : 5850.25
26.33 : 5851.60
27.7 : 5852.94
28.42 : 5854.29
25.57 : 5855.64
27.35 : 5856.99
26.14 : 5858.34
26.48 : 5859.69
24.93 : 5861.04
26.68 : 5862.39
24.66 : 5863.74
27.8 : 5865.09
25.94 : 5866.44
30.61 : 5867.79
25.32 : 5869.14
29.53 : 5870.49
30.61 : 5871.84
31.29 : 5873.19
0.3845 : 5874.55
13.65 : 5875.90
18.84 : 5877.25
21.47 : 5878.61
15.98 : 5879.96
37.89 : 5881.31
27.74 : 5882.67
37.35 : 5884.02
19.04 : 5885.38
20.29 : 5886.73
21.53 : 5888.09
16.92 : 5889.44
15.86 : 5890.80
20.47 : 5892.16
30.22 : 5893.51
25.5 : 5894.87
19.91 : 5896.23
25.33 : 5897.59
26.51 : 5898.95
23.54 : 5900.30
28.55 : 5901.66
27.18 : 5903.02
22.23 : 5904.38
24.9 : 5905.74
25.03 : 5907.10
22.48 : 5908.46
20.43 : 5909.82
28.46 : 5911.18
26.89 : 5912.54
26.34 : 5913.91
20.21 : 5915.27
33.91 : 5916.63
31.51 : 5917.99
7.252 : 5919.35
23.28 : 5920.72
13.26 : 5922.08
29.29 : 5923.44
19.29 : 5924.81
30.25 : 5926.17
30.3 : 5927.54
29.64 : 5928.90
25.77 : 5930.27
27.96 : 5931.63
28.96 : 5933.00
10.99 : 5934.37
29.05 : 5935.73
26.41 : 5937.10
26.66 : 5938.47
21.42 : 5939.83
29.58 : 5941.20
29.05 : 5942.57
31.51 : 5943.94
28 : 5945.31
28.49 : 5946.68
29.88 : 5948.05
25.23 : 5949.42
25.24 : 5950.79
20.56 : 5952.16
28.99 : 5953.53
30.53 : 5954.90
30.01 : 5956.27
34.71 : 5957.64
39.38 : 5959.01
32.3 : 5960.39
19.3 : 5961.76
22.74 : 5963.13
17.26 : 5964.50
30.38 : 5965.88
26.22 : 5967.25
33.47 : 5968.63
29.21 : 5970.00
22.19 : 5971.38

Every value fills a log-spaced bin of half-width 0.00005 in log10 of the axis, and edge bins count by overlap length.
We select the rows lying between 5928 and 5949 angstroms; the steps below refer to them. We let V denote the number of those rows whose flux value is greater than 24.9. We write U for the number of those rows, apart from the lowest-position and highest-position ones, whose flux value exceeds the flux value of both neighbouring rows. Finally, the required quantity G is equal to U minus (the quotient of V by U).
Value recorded 2.4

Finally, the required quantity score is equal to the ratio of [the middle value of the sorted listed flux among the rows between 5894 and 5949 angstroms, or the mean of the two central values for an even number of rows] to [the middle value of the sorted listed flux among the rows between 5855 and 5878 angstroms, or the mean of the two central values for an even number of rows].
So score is 1.02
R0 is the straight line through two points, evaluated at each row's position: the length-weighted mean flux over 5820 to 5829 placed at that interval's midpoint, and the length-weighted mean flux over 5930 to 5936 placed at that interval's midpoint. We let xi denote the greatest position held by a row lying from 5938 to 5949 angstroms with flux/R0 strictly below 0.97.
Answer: 5939.83 angstroms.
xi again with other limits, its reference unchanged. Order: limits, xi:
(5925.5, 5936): 5934.37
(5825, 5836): 5834.11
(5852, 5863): 5861.04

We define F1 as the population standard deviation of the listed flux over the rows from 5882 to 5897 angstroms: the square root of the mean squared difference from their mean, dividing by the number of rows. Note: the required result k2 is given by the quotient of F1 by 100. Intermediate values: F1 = 6.1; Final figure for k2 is 0.061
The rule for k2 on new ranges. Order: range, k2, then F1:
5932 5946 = 0.057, 5.7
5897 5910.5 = 0.024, 2.4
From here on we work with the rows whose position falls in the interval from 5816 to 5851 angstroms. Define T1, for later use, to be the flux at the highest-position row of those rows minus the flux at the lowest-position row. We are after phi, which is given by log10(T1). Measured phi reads 0.42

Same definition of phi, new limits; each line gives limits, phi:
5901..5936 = -0.30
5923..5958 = 0.73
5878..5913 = 0.73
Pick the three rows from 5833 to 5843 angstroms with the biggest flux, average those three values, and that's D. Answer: 28.0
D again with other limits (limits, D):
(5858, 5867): 27.0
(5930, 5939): 28.7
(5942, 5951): 30.1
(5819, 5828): 30.9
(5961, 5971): 31.0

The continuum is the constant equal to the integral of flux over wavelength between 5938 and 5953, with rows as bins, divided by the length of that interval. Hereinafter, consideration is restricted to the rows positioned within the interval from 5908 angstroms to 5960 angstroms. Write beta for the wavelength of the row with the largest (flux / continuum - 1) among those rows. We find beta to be 5959.01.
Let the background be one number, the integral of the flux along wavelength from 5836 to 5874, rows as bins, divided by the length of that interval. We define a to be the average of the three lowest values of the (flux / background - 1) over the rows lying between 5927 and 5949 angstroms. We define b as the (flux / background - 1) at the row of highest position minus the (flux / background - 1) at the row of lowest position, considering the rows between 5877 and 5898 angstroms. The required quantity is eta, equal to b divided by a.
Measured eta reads -0.8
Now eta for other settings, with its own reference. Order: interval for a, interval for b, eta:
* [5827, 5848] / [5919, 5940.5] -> -6.3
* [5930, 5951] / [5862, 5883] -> -0.1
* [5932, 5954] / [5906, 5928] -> -0.5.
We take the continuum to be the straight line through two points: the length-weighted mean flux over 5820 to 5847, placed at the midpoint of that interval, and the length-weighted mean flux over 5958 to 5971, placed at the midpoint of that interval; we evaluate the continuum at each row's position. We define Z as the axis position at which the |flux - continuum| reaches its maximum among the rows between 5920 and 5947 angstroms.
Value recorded 5934.37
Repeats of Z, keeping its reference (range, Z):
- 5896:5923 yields 5919.35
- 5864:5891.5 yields 5874.55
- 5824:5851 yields 5830.08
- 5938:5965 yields 5959.01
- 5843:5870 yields 5848.90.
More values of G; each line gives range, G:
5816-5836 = 1.0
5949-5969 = 2.8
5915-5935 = 3.2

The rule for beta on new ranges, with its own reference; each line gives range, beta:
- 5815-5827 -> 5823.37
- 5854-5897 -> 5881.31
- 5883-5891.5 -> 5884.02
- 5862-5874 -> 5873.19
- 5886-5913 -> 5893.51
